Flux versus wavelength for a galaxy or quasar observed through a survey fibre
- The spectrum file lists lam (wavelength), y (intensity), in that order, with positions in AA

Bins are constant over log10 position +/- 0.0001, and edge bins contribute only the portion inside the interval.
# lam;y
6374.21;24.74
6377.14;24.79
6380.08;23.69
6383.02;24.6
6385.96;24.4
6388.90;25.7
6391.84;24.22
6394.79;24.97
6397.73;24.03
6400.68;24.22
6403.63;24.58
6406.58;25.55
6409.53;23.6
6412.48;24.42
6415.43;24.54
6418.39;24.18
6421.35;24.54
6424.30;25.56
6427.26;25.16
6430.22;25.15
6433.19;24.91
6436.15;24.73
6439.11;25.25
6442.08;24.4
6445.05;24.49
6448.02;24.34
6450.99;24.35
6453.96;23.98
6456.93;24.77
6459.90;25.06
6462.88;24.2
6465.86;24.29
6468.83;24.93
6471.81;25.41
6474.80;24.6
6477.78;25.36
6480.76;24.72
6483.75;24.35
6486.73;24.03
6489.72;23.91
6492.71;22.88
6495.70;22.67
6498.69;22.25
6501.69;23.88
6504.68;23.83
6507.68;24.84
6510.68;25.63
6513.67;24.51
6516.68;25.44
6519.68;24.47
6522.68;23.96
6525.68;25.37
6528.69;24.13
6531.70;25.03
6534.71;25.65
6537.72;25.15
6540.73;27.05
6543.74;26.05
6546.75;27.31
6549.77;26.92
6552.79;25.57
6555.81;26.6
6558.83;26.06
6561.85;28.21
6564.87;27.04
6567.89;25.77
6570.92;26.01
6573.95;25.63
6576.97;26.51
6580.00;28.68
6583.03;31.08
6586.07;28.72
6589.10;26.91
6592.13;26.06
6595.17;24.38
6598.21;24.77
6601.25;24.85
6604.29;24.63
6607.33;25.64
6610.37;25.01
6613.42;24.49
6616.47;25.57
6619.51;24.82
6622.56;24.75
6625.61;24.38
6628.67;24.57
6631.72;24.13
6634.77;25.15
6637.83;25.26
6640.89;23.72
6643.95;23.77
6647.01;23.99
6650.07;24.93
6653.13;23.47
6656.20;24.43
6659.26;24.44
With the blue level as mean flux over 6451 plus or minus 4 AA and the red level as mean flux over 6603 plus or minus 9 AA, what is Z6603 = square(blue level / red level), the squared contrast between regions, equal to 0.95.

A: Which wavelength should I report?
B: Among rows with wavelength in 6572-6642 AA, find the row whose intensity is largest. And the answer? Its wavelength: 6583.03 AA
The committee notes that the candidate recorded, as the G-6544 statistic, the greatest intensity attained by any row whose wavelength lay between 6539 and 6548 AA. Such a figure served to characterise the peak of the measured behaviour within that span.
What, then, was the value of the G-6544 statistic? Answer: 27.31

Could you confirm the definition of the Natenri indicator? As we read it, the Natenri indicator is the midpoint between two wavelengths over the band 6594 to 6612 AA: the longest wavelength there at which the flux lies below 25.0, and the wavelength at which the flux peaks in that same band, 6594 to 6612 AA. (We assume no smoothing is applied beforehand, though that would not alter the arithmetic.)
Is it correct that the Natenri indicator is 6605.8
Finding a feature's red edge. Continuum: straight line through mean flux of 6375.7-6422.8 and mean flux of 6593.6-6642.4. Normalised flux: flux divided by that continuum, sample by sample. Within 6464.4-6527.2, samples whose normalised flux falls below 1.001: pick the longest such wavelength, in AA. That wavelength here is 6522.68 AA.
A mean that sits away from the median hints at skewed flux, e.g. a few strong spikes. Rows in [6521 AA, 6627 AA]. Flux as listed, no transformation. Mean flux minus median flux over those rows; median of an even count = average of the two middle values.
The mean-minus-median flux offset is 0.32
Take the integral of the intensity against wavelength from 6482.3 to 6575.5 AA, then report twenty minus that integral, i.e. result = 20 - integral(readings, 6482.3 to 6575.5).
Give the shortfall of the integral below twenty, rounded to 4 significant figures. -2326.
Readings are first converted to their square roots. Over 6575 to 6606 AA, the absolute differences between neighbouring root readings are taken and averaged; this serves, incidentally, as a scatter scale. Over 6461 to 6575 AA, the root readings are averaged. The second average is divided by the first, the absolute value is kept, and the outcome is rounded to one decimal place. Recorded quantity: 39.8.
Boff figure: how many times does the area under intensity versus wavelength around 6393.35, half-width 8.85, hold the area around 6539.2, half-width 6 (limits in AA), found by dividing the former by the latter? 1.4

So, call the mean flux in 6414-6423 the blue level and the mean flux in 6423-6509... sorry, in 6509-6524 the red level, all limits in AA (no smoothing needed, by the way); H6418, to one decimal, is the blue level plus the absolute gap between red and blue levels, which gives 24.8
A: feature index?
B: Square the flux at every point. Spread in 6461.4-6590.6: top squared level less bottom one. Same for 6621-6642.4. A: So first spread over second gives 6.2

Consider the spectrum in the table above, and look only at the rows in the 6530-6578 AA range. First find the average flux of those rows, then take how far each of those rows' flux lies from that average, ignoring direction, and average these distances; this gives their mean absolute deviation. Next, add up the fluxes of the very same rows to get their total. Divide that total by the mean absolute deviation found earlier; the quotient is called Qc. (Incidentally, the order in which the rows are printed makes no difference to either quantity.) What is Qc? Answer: 596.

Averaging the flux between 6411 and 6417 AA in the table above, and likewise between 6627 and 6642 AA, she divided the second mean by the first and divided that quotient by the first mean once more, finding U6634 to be 0.0410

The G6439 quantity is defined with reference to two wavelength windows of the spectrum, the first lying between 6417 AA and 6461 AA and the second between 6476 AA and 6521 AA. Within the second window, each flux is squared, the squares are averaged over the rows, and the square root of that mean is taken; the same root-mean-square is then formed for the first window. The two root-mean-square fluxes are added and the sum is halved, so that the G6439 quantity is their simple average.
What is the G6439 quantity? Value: 24.5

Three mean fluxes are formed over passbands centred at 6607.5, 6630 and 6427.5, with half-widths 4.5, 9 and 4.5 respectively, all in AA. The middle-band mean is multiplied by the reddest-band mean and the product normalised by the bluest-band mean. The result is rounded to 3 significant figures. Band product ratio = 24.5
